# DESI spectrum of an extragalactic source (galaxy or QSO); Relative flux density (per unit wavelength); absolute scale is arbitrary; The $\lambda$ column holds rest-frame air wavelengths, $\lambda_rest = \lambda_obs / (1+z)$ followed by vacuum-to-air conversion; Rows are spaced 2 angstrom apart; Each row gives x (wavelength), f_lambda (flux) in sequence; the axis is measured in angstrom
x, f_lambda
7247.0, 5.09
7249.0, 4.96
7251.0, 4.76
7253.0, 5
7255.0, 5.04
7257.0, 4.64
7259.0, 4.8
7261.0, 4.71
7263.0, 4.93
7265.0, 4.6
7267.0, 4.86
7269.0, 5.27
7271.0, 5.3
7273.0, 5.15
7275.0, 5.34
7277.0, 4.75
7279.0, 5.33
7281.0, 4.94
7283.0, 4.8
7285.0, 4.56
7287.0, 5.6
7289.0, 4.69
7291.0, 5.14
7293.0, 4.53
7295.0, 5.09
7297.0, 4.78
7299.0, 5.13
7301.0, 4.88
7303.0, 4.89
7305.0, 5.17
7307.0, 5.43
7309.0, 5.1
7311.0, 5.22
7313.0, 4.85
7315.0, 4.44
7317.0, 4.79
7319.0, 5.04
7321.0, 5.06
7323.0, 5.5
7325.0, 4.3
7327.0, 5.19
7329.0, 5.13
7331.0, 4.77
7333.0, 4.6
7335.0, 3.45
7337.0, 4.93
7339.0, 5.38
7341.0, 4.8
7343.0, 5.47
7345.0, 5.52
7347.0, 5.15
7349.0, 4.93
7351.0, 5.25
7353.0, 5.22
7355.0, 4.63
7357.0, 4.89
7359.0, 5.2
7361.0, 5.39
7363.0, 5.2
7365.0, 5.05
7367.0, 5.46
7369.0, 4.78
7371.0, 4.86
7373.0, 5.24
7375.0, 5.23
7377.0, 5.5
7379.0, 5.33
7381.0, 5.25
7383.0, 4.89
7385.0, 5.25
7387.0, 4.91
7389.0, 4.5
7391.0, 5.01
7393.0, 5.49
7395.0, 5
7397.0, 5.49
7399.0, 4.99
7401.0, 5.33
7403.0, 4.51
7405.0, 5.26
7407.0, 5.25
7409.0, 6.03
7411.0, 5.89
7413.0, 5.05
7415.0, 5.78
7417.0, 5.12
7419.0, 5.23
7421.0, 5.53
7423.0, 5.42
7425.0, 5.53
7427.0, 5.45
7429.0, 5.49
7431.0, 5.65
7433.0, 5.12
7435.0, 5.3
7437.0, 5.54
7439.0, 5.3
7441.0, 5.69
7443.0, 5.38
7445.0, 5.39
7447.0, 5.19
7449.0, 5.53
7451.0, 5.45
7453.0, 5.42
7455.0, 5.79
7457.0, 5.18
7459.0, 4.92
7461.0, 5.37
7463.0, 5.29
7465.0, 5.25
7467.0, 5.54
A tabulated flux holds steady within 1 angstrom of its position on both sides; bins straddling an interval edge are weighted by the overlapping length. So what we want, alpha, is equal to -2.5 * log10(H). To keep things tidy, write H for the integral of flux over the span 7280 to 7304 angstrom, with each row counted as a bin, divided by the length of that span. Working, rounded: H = 4.92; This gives -1.73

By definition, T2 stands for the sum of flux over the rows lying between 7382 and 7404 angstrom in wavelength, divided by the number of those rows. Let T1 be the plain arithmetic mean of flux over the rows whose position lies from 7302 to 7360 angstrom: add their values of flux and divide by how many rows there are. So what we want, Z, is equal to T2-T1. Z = 0.1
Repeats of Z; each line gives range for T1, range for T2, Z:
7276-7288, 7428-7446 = 0.4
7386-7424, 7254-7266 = -0.5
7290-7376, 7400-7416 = 0.4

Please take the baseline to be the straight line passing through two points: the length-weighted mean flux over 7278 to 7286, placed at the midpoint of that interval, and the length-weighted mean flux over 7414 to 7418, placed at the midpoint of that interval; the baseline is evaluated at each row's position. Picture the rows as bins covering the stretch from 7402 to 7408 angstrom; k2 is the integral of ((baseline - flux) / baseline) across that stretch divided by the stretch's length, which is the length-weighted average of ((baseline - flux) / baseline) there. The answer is 0.07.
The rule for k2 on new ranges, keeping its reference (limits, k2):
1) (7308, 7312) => -0.03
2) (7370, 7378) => 0.01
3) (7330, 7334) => 0.08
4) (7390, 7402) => 0.03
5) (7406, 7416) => -0.03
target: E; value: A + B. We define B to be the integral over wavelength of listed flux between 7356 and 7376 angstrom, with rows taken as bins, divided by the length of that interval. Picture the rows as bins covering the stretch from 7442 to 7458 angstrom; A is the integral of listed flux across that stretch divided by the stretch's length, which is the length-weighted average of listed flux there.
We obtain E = 10.5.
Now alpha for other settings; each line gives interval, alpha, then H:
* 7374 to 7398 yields -1.78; 5.15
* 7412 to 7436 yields -1.83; 5.39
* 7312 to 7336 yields -1.69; 4.76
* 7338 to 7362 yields -1.78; 5.15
